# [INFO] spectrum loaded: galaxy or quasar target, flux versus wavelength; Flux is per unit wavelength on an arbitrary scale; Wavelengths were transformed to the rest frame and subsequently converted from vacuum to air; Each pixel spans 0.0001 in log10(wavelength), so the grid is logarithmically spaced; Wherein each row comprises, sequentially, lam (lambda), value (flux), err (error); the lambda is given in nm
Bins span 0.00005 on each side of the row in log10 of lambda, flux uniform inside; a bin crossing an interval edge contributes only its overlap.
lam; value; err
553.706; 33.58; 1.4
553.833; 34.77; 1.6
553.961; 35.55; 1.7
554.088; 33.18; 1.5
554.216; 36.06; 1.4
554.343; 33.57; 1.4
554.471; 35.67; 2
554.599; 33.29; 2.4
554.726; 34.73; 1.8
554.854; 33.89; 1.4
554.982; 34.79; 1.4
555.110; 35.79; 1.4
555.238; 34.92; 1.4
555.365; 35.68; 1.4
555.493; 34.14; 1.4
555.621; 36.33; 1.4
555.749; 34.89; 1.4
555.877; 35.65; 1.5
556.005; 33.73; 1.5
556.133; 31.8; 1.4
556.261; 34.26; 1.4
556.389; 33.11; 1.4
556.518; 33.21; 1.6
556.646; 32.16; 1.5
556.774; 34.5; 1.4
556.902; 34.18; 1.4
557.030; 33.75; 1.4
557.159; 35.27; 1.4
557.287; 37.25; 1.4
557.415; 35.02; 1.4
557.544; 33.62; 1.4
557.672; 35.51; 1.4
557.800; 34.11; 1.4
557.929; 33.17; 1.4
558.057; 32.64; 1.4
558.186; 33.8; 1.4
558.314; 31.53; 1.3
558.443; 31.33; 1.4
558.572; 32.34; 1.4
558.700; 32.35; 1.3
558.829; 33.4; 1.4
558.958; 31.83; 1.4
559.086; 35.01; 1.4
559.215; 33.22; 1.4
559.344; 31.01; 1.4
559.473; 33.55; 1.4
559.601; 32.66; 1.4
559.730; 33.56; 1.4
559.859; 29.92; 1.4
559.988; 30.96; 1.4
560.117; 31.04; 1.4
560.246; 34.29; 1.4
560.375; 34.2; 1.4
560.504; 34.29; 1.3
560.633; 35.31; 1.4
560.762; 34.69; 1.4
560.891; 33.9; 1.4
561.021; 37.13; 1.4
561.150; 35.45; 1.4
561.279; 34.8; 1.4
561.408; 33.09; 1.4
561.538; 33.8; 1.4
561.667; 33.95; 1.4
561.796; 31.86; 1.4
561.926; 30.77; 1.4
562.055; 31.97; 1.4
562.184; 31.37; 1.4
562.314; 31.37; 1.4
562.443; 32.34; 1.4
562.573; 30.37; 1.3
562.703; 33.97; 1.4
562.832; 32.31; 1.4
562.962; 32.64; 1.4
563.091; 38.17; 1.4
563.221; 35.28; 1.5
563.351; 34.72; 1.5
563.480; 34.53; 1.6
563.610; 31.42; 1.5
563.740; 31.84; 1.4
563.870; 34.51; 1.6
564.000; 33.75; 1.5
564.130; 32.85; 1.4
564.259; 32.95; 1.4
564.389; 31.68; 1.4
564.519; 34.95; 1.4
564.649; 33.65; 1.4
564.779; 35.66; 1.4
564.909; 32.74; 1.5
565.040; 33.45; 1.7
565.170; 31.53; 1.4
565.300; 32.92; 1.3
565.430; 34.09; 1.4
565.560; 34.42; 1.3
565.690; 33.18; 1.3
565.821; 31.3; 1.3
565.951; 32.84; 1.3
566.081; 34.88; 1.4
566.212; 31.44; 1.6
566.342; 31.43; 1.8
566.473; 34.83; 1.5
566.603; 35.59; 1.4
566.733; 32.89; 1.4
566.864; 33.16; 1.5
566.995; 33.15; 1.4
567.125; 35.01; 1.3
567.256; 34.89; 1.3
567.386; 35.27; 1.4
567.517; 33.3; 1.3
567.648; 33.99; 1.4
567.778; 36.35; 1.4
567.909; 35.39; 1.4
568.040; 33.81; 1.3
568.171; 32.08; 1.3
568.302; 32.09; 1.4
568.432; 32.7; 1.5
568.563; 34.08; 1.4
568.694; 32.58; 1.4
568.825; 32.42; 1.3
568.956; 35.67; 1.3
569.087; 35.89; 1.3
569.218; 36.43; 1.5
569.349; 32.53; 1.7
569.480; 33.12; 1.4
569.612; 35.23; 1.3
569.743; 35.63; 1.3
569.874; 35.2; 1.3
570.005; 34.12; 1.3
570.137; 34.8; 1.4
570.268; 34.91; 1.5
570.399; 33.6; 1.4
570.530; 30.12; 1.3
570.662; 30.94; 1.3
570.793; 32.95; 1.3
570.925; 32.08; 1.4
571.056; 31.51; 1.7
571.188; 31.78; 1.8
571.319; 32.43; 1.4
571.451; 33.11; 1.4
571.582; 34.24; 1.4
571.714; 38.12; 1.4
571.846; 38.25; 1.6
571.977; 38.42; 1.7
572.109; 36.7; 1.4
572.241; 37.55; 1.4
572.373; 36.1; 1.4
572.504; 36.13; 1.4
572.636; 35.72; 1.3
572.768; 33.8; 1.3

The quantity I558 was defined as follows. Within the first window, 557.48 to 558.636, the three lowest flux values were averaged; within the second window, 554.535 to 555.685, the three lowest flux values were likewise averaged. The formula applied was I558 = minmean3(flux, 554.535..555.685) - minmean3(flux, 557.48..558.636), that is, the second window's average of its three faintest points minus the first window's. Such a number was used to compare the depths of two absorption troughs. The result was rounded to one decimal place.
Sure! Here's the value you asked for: 2.0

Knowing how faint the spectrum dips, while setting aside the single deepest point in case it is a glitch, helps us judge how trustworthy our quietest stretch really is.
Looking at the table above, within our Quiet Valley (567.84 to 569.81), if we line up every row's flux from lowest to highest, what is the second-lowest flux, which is 32.09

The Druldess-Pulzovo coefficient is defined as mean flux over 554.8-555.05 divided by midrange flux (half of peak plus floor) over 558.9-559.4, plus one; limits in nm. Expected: 2.04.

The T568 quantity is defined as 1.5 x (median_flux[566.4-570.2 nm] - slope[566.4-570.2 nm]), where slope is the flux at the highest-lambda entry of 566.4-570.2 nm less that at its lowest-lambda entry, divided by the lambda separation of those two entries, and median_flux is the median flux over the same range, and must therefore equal 51.2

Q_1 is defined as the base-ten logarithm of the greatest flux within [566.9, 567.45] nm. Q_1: 1.547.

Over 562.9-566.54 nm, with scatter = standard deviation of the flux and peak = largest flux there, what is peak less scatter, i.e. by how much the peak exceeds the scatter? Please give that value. 36.6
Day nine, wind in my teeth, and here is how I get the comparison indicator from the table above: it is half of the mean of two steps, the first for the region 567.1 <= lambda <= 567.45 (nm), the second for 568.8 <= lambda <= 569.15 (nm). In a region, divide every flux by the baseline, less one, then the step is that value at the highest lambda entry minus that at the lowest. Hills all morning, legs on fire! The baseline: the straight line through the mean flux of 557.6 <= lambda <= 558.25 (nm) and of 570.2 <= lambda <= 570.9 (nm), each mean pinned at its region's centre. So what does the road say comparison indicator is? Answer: 0.029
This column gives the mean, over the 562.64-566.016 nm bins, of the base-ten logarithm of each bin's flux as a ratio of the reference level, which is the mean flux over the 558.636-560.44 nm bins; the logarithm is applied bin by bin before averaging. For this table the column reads 0.011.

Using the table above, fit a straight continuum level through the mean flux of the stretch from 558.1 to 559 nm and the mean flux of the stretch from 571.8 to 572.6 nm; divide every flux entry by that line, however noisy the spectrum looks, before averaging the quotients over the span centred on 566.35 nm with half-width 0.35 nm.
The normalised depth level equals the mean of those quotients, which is 0.96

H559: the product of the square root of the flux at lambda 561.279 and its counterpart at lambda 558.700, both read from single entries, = 33.6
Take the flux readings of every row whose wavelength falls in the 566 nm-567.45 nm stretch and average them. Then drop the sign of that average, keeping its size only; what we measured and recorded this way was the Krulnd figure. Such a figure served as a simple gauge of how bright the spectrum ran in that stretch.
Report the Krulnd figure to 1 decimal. 33.9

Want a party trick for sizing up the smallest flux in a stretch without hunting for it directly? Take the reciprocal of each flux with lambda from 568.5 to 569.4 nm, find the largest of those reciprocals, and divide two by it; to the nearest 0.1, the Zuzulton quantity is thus 64.8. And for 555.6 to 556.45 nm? 63.6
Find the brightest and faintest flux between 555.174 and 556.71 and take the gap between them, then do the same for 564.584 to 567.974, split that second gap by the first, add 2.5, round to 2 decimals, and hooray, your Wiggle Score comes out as 3.61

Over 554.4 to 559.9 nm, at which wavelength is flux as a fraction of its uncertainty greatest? 557.287 nm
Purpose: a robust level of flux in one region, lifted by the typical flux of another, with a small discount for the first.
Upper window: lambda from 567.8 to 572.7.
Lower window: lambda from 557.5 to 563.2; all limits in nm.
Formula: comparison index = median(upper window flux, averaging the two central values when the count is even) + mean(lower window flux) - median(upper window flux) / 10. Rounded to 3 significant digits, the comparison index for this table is 63.9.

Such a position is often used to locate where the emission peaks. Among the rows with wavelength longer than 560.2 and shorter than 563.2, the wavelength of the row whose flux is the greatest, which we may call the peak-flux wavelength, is 563.091 nm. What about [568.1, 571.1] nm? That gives 569.218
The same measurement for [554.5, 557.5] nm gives 557.287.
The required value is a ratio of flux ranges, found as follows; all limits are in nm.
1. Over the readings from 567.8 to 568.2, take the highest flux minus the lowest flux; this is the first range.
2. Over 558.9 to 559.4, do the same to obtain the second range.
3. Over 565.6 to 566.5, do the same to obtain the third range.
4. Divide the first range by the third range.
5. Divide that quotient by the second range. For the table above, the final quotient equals 0.23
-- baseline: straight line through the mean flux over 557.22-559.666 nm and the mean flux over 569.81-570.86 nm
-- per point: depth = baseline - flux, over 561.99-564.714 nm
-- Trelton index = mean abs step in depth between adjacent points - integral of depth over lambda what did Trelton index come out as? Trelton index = 1.2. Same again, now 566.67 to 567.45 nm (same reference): 1.1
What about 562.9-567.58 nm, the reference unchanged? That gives 3.0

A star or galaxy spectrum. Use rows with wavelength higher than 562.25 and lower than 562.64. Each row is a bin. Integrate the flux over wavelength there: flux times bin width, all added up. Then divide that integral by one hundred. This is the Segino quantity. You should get 0.122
